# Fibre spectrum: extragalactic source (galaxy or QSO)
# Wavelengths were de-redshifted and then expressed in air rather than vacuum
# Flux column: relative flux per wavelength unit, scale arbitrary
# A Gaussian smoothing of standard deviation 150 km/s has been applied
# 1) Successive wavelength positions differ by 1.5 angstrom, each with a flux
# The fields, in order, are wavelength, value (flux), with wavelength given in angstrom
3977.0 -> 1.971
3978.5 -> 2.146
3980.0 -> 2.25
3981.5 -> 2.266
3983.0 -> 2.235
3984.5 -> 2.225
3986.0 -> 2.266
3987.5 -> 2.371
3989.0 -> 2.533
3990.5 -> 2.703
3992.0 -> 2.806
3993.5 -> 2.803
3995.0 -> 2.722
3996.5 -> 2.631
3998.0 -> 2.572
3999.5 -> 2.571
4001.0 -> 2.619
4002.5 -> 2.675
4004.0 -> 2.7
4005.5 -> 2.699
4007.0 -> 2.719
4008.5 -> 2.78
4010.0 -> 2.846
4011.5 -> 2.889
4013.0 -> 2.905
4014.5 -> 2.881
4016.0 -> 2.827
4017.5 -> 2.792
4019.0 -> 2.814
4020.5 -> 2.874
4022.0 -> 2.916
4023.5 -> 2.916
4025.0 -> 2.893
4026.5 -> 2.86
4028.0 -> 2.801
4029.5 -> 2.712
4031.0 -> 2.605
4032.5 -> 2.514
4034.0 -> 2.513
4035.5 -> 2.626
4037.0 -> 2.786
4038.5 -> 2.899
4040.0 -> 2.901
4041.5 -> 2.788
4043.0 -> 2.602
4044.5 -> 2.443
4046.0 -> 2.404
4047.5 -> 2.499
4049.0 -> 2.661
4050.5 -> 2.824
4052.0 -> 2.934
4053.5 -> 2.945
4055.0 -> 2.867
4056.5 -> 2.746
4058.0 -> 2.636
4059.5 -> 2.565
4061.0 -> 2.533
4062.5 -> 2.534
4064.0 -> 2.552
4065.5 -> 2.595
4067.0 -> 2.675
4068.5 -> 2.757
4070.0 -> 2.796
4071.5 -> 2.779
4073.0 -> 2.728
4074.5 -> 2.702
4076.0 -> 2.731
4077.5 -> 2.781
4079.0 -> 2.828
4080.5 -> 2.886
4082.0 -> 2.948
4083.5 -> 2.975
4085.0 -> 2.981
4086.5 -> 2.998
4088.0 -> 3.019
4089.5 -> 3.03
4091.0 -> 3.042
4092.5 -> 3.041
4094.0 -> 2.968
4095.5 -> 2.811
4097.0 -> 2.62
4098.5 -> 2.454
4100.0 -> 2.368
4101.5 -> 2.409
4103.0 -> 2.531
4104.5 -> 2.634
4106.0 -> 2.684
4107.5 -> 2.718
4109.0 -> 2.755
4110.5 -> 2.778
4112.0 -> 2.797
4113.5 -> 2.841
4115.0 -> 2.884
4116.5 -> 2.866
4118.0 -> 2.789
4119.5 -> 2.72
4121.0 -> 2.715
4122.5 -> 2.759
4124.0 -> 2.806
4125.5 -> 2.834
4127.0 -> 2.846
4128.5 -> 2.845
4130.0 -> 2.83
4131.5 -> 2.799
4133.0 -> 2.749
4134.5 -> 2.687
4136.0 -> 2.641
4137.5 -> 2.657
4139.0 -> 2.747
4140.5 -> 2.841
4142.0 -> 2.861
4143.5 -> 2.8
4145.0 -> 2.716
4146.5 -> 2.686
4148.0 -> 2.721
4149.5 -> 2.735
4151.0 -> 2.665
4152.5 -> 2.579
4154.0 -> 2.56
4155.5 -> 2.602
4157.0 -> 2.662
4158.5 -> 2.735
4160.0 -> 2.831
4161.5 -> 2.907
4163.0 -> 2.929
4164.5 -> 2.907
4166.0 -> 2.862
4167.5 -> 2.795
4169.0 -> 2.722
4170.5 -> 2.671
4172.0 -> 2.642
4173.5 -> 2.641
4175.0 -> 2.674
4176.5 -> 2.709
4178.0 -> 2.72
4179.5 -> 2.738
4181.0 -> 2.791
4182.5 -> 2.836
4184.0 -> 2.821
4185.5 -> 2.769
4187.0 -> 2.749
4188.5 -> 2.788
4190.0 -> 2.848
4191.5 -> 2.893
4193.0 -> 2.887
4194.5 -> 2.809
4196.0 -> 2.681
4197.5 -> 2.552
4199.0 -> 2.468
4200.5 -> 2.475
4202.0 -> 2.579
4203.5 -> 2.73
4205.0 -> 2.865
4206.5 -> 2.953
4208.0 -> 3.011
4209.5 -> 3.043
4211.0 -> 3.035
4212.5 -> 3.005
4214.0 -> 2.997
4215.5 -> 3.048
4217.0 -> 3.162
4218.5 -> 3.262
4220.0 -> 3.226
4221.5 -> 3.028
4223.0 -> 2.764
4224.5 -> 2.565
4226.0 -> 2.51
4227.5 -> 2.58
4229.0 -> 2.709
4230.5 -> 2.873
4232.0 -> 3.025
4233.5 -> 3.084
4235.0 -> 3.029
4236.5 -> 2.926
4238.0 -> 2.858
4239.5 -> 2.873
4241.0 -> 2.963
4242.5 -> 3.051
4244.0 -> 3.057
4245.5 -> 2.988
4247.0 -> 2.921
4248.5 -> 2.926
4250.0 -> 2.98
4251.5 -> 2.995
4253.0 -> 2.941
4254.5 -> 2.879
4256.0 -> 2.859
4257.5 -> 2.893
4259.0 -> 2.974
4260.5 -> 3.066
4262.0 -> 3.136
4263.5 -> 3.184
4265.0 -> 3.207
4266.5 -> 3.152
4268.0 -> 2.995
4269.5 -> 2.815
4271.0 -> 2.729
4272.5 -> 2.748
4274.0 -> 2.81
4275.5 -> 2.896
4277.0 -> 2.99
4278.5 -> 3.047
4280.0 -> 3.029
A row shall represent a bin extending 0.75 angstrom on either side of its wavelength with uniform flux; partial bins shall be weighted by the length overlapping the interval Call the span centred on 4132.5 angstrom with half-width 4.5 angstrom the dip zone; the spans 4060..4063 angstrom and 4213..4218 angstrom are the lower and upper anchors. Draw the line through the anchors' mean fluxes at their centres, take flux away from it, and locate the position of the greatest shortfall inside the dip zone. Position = 4136.0 angstrom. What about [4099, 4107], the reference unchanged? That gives 4100.0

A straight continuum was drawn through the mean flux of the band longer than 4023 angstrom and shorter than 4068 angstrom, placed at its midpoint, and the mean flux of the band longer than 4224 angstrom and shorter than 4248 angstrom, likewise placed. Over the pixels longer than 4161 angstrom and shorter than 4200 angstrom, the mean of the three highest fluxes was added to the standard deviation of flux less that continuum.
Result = 3.03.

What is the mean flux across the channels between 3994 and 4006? 2.65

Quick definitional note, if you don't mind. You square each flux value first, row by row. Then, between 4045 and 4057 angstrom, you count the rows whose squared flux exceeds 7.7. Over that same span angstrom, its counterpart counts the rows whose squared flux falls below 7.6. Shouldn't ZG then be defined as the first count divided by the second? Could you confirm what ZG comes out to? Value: 1.0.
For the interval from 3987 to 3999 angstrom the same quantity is 0.3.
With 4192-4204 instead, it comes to 0.3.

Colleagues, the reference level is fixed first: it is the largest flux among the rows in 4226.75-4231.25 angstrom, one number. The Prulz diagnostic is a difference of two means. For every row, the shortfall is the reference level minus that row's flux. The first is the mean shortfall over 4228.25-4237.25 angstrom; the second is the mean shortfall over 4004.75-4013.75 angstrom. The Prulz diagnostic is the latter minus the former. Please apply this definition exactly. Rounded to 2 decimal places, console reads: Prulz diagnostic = 0.13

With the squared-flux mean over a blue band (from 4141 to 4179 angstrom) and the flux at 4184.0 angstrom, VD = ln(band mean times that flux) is 3.05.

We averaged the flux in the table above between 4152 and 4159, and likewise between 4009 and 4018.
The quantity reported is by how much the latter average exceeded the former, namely 0.23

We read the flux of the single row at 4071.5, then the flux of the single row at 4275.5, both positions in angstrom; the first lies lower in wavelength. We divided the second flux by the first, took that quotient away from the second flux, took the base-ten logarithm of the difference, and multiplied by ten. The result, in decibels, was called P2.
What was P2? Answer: 2.68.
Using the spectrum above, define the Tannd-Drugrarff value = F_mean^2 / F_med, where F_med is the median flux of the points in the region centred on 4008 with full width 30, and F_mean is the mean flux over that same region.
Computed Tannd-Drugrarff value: 2.74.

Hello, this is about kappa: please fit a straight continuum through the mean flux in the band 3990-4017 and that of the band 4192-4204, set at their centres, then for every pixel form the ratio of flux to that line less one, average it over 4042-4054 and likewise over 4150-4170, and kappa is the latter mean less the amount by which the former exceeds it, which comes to 0.08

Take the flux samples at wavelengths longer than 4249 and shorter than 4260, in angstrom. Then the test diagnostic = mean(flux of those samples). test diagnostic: 2.93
